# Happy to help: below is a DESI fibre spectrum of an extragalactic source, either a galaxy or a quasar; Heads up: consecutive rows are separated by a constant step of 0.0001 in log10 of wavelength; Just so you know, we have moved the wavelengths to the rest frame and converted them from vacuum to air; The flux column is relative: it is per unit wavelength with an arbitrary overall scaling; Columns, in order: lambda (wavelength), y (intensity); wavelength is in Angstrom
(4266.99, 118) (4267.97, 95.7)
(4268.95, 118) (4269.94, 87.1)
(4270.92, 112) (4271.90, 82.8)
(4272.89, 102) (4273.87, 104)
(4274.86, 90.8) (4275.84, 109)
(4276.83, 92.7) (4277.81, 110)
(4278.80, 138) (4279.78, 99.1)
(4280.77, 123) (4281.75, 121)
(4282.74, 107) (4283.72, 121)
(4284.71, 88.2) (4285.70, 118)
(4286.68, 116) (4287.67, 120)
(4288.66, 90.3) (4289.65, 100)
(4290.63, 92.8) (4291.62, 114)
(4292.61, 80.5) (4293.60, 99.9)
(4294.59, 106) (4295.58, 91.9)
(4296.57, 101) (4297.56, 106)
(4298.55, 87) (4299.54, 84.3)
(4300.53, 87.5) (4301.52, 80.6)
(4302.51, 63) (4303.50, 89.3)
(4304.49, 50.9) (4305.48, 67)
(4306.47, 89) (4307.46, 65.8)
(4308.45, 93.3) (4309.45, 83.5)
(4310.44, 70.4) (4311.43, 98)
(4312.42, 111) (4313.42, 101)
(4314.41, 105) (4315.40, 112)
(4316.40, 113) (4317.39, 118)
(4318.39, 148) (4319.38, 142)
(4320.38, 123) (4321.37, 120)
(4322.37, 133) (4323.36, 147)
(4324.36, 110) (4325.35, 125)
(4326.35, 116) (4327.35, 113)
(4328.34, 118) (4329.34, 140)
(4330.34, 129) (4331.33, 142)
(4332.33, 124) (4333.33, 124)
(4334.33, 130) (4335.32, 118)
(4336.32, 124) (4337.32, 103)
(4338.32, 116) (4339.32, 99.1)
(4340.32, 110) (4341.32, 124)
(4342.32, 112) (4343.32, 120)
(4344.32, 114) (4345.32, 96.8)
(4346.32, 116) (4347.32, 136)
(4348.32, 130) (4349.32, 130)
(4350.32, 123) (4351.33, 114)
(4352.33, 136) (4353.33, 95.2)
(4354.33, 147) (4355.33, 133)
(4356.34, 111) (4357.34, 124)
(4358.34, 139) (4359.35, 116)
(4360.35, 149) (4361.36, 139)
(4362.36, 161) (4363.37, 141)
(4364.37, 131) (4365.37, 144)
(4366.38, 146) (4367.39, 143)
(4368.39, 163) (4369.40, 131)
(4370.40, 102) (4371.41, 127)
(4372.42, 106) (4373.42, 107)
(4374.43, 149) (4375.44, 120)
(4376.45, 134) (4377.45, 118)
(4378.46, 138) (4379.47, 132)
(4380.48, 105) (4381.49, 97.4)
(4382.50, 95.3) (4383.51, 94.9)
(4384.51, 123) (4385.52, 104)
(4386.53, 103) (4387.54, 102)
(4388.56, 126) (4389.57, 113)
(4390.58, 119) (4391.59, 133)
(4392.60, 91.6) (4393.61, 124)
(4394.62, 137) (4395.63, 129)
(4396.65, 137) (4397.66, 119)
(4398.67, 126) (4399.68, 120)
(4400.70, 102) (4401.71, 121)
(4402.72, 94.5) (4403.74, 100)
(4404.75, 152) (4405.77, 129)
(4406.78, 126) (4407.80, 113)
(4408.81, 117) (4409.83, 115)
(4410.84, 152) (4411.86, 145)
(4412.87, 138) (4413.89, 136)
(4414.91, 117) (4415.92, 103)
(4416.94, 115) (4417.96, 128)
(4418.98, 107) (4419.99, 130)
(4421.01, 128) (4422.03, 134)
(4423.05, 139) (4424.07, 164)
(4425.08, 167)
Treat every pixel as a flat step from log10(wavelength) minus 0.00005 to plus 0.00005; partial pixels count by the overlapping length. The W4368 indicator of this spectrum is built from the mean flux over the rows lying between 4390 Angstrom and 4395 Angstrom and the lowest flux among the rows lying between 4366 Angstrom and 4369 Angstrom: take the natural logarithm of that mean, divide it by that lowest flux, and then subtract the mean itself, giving -121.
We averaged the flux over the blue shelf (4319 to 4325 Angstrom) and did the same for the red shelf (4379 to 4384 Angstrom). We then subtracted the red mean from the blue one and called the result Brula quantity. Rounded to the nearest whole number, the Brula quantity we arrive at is 24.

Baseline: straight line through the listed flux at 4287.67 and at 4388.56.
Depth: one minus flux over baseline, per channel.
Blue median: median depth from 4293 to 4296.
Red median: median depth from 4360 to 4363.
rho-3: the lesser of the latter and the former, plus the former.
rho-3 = -0.03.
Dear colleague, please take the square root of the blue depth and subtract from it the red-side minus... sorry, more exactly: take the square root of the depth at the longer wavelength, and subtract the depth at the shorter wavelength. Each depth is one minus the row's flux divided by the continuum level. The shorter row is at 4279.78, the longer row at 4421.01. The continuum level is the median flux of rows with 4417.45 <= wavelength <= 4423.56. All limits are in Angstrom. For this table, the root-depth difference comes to -0.14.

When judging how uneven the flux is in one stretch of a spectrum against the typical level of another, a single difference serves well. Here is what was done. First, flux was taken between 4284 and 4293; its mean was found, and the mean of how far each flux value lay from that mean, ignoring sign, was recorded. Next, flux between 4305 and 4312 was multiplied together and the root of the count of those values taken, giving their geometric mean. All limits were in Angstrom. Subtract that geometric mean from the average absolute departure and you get -67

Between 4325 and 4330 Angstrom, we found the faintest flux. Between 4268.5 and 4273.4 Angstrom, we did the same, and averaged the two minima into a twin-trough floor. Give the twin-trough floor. 98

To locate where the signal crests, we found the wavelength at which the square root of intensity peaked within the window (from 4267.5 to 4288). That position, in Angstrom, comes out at 4278.80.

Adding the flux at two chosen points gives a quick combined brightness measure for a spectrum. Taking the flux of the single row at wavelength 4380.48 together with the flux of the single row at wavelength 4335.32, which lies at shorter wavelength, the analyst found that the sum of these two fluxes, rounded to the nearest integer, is 223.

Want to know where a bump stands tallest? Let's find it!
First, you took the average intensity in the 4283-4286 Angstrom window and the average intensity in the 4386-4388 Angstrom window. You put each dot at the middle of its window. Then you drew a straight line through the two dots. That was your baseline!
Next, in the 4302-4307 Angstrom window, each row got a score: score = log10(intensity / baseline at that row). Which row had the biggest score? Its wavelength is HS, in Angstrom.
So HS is 4303.50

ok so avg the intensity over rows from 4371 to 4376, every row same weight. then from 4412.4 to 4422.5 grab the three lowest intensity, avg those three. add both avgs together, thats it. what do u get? 230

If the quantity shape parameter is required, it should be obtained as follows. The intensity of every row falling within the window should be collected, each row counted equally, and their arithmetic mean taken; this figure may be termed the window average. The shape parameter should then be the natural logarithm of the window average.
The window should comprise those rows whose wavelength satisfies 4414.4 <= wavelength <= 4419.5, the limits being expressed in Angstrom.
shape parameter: 4.74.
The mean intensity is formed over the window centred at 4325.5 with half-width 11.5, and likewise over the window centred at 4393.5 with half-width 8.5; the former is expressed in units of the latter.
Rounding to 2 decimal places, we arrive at 1.06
